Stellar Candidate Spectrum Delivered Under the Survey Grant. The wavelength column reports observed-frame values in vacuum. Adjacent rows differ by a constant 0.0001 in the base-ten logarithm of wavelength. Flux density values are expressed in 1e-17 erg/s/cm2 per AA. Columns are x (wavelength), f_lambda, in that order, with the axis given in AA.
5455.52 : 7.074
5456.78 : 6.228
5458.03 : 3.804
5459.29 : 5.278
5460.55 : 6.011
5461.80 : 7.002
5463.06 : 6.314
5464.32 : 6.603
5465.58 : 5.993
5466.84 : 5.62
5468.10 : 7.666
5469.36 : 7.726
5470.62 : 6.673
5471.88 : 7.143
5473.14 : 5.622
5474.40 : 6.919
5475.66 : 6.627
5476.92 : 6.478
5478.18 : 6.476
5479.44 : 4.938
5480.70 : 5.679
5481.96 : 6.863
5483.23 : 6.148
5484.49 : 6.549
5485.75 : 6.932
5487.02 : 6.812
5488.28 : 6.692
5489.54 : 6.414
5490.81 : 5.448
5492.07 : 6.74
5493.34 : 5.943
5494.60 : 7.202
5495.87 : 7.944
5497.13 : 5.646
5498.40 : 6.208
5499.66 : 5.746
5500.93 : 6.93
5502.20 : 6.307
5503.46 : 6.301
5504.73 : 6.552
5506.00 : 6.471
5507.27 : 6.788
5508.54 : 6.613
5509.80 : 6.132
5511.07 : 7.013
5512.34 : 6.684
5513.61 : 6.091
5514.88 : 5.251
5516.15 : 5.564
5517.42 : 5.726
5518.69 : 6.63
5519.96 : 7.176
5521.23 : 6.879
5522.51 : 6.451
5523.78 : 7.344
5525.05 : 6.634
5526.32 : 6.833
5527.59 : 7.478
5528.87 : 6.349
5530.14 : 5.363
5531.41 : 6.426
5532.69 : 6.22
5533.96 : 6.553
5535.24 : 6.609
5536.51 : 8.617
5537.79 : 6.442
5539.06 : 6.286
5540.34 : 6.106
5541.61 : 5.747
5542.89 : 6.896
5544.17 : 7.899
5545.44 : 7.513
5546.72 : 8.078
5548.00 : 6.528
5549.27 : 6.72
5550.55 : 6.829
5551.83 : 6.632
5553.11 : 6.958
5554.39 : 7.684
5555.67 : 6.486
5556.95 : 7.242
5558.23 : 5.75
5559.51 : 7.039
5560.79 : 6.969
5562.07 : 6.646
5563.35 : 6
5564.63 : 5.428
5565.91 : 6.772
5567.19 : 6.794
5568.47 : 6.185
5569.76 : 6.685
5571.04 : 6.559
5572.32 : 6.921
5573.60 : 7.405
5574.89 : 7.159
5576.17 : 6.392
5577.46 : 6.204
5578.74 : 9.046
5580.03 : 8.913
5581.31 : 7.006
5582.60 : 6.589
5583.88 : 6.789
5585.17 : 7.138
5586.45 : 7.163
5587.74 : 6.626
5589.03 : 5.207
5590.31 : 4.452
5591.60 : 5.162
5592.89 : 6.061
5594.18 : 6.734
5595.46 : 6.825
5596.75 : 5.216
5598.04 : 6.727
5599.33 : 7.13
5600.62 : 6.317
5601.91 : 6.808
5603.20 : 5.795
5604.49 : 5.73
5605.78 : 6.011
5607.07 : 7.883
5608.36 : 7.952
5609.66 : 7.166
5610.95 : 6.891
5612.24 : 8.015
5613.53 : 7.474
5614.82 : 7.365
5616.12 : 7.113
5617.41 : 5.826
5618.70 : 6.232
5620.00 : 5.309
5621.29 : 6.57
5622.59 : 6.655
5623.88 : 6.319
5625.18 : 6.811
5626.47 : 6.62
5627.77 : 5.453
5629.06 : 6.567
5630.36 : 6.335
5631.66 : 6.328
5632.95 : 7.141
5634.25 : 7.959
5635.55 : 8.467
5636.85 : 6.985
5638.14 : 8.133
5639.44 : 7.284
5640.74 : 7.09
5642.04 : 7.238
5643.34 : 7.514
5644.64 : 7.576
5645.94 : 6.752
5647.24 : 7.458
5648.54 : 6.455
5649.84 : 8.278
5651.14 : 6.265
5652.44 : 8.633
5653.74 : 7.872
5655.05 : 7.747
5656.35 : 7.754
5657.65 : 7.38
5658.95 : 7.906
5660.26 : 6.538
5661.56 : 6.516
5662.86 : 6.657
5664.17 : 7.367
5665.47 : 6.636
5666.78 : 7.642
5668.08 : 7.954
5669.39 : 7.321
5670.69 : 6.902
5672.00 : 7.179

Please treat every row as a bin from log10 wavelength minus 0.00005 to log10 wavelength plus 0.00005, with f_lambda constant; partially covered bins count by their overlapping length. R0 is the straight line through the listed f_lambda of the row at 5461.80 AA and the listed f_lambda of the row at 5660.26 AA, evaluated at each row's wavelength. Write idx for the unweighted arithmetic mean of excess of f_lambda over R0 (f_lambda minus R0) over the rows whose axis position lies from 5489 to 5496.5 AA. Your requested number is -0.3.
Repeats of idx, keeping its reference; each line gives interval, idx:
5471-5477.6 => -0.4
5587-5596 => -0.8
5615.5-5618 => -0.2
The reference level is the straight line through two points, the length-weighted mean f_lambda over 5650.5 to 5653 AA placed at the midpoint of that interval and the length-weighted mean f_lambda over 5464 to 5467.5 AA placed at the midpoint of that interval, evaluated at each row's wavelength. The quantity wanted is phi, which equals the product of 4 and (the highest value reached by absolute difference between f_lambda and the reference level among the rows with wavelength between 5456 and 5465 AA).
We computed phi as 8.7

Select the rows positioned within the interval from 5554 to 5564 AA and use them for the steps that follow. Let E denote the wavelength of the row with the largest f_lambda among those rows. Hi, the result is 5554.39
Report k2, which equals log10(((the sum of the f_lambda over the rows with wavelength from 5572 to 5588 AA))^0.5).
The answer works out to 0.985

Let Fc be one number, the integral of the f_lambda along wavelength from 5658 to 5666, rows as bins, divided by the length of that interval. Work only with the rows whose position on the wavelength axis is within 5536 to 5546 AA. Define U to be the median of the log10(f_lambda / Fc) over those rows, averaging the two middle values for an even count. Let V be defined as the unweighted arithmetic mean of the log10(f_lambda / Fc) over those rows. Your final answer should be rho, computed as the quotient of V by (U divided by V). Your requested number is -0.001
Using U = -0.019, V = -0.005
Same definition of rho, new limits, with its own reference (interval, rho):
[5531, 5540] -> -0.008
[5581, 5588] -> -0.006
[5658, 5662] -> 0.000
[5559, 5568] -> -0.075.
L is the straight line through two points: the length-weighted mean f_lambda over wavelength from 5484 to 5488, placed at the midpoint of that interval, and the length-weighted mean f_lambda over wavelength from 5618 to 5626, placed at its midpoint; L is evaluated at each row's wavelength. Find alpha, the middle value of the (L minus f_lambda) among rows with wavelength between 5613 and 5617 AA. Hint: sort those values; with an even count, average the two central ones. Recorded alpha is -1.0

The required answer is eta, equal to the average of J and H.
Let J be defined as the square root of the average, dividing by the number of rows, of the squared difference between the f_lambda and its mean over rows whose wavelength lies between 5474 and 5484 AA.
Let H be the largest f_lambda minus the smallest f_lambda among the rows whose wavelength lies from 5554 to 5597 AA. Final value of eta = 2.61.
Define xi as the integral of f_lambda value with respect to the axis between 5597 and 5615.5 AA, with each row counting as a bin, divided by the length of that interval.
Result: 6.91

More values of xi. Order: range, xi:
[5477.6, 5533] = 6.42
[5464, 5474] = 6.63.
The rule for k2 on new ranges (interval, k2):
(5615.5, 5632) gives 0.957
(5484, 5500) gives 0.963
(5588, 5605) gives 0.947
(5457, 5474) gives 0.955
